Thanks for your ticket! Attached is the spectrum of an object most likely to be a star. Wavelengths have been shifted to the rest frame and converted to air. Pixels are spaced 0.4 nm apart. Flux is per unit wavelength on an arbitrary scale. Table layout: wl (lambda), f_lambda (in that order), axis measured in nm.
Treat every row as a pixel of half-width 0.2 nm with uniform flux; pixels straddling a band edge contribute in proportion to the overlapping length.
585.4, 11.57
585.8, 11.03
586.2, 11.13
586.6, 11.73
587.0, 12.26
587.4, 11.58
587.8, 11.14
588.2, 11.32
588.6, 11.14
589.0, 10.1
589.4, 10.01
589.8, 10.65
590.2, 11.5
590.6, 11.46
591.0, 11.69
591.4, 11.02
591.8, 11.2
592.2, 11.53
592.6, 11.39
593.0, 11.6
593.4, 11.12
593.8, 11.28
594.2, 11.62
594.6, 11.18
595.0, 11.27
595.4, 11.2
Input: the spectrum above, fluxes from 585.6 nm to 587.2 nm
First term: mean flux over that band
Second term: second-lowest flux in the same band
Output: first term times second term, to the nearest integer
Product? 128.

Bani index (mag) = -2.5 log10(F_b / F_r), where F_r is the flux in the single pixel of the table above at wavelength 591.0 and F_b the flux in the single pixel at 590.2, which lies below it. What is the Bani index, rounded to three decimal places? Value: 0.018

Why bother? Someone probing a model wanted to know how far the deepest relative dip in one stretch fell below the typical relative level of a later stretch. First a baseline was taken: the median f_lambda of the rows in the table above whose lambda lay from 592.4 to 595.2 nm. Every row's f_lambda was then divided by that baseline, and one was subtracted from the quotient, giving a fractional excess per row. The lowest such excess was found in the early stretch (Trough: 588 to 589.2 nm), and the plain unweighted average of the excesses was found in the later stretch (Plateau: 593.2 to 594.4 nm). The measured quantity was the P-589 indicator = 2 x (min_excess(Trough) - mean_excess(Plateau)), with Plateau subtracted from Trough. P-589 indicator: -0.220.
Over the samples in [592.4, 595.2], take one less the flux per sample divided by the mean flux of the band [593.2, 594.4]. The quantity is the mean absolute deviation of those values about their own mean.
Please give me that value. 0.014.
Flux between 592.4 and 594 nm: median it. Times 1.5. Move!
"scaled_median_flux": 17.0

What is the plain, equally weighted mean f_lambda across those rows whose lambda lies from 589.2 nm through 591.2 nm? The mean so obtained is 11.06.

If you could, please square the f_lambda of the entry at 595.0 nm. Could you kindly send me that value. 127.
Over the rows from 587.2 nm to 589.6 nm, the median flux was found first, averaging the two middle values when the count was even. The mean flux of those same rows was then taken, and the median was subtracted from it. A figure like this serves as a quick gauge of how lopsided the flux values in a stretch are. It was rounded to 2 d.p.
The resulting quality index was -0.26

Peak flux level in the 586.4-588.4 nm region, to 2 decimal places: 12.26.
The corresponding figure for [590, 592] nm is 11.69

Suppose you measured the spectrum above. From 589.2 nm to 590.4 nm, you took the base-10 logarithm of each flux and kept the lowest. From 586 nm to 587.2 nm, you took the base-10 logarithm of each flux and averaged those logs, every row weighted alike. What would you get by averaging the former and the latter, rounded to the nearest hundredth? 1.03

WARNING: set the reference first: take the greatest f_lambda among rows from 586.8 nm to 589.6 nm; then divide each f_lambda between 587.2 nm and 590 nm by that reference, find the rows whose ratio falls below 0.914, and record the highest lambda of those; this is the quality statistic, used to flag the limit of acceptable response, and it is 589.8 nm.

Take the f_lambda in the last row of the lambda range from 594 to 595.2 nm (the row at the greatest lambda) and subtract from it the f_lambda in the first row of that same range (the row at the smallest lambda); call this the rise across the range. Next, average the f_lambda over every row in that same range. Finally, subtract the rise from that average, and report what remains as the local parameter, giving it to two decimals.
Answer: 11.71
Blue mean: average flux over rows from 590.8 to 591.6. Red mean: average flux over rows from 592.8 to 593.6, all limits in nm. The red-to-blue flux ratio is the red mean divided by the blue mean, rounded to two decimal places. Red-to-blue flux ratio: 1.00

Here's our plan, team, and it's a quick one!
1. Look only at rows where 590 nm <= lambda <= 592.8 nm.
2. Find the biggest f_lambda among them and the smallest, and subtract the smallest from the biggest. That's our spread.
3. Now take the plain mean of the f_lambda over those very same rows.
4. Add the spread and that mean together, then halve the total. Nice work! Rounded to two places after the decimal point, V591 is 6.03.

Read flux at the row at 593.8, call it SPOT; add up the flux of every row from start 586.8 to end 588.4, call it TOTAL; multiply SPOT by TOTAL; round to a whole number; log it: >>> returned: 522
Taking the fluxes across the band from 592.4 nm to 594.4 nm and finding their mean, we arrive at 11.4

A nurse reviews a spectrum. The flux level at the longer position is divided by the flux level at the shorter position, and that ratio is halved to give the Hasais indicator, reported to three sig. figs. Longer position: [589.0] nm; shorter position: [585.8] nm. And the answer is 0.458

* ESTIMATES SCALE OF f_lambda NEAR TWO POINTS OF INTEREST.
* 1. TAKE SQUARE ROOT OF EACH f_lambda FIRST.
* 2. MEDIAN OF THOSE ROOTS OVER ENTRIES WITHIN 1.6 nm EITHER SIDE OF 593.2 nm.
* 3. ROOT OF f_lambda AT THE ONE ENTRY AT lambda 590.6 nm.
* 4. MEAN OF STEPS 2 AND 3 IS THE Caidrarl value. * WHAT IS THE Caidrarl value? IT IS 3.38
